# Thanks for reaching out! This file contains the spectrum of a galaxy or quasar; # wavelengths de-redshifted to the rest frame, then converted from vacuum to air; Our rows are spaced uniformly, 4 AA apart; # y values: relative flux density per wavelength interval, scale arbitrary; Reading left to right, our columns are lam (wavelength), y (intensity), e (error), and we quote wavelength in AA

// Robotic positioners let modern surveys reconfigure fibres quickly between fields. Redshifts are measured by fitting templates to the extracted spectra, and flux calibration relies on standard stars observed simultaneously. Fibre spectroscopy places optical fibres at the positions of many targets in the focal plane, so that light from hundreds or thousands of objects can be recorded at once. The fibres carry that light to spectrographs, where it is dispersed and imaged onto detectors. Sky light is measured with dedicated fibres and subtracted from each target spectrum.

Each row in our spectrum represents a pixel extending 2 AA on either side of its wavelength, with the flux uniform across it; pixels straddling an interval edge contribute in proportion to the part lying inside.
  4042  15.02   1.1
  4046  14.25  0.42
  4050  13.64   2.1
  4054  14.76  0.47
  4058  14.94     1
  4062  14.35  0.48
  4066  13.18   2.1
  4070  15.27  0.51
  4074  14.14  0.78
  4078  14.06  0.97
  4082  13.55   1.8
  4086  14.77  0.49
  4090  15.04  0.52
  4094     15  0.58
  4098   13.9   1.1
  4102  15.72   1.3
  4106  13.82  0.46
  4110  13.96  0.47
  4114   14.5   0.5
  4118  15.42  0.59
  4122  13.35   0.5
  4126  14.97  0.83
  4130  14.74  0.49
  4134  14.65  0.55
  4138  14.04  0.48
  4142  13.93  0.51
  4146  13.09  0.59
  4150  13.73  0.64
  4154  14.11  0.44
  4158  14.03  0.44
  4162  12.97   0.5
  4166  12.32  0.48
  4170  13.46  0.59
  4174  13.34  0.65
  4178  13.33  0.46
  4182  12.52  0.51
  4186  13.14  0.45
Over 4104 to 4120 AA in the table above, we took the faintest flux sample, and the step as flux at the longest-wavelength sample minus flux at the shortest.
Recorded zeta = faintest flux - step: 12.2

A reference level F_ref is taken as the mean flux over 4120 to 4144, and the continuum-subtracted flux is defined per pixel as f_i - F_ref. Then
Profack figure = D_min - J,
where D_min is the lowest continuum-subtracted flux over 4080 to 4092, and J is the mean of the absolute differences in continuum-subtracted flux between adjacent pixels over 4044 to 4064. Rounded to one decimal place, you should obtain -1.4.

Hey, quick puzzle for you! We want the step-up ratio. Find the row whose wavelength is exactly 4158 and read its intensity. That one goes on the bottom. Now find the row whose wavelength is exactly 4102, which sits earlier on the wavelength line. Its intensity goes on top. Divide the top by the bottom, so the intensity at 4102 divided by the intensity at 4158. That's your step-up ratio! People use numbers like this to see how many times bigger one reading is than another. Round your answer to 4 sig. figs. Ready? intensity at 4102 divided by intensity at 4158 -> 1.120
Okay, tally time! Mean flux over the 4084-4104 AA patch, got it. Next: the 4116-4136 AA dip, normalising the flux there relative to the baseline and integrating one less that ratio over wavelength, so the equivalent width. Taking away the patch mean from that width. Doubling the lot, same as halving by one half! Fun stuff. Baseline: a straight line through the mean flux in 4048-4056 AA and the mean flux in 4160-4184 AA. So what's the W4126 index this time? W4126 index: -33.3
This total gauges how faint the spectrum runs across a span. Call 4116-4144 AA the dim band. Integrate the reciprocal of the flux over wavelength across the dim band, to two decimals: 1.94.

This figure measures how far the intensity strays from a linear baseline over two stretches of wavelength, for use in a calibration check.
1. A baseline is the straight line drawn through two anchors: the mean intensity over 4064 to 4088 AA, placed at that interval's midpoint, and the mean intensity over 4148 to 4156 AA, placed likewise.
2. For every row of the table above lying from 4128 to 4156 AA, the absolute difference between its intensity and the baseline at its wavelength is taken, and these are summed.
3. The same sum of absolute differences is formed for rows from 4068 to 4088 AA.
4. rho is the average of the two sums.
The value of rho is 2.6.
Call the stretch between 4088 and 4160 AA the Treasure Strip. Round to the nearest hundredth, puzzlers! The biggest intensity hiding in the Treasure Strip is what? 15.72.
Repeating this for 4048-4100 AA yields 15.27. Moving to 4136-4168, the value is 14.11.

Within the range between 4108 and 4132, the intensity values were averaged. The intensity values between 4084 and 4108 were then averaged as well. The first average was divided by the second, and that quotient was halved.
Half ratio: 0.493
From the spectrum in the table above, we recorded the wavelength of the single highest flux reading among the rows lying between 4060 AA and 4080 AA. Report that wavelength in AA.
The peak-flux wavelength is 4070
